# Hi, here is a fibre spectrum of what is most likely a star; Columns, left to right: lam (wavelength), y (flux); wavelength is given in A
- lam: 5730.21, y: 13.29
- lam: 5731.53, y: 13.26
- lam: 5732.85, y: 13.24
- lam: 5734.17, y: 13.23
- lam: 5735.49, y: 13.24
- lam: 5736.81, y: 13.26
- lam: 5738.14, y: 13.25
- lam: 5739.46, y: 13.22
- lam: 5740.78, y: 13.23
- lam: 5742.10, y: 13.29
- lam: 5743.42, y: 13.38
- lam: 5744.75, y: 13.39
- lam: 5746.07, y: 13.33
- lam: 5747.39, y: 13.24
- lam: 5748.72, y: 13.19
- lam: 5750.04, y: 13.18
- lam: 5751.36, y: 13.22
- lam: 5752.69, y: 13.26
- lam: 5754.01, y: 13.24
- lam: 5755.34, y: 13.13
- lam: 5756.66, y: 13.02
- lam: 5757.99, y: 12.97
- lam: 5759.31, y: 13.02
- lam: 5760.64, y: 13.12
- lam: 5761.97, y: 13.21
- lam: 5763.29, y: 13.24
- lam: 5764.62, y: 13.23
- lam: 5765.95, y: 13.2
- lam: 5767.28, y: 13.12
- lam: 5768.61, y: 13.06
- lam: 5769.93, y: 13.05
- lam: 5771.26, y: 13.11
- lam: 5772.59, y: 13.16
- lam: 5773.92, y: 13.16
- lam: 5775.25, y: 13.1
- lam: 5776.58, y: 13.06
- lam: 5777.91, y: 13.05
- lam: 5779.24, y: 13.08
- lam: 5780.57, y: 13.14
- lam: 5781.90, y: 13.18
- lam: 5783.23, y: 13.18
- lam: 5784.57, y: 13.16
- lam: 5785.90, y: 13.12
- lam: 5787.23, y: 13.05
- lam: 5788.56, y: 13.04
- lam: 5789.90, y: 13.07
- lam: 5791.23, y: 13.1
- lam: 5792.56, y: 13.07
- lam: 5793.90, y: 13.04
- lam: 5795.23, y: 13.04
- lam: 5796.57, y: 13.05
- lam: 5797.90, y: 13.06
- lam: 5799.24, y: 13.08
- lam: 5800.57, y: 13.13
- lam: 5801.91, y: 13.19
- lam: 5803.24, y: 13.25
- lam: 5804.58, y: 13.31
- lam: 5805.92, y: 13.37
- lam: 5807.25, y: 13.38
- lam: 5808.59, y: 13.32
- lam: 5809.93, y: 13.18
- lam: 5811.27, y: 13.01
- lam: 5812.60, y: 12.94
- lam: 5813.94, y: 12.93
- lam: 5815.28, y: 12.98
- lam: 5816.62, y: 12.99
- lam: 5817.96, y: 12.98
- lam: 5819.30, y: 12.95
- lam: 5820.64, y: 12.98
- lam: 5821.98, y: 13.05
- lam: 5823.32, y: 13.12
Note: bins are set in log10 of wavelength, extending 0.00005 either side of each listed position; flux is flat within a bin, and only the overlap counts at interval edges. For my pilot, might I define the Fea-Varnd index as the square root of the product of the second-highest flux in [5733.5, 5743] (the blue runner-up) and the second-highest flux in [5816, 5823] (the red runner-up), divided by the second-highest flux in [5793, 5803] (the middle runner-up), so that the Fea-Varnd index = 1.00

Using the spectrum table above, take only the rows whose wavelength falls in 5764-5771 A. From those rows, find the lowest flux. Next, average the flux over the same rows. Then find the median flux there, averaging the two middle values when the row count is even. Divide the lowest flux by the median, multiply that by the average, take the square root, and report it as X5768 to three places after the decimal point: 3.614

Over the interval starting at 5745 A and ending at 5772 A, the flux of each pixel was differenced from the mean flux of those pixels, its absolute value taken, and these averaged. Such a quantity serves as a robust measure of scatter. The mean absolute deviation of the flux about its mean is 0.081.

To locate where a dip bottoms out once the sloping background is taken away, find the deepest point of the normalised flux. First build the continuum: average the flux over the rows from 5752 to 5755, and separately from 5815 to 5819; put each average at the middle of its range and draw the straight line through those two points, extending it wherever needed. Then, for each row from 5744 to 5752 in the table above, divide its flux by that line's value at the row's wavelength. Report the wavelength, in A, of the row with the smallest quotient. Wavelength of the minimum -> 5750.04 A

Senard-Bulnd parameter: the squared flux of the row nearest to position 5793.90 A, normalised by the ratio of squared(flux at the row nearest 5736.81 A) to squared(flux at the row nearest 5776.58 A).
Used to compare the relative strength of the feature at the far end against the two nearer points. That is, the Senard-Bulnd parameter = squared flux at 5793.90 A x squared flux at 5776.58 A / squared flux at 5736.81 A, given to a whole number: 165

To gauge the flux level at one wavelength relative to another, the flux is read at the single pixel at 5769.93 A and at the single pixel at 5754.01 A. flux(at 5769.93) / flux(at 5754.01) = 0.99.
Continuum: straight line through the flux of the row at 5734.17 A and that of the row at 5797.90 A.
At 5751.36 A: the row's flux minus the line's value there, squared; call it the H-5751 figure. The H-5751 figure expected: 0.0013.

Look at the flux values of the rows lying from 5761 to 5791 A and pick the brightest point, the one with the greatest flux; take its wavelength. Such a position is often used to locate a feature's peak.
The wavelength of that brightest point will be 5763.29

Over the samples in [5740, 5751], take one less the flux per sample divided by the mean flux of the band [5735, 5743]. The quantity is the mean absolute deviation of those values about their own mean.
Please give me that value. 0.0052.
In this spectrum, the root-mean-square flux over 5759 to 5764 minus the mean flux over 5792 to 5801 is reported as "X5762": 0.08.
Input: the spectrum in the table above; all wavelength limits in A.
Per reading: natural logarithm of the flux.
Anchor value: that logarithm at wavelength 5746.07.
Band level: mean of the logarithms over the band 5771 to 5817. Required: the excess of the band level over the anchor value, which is -0.016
